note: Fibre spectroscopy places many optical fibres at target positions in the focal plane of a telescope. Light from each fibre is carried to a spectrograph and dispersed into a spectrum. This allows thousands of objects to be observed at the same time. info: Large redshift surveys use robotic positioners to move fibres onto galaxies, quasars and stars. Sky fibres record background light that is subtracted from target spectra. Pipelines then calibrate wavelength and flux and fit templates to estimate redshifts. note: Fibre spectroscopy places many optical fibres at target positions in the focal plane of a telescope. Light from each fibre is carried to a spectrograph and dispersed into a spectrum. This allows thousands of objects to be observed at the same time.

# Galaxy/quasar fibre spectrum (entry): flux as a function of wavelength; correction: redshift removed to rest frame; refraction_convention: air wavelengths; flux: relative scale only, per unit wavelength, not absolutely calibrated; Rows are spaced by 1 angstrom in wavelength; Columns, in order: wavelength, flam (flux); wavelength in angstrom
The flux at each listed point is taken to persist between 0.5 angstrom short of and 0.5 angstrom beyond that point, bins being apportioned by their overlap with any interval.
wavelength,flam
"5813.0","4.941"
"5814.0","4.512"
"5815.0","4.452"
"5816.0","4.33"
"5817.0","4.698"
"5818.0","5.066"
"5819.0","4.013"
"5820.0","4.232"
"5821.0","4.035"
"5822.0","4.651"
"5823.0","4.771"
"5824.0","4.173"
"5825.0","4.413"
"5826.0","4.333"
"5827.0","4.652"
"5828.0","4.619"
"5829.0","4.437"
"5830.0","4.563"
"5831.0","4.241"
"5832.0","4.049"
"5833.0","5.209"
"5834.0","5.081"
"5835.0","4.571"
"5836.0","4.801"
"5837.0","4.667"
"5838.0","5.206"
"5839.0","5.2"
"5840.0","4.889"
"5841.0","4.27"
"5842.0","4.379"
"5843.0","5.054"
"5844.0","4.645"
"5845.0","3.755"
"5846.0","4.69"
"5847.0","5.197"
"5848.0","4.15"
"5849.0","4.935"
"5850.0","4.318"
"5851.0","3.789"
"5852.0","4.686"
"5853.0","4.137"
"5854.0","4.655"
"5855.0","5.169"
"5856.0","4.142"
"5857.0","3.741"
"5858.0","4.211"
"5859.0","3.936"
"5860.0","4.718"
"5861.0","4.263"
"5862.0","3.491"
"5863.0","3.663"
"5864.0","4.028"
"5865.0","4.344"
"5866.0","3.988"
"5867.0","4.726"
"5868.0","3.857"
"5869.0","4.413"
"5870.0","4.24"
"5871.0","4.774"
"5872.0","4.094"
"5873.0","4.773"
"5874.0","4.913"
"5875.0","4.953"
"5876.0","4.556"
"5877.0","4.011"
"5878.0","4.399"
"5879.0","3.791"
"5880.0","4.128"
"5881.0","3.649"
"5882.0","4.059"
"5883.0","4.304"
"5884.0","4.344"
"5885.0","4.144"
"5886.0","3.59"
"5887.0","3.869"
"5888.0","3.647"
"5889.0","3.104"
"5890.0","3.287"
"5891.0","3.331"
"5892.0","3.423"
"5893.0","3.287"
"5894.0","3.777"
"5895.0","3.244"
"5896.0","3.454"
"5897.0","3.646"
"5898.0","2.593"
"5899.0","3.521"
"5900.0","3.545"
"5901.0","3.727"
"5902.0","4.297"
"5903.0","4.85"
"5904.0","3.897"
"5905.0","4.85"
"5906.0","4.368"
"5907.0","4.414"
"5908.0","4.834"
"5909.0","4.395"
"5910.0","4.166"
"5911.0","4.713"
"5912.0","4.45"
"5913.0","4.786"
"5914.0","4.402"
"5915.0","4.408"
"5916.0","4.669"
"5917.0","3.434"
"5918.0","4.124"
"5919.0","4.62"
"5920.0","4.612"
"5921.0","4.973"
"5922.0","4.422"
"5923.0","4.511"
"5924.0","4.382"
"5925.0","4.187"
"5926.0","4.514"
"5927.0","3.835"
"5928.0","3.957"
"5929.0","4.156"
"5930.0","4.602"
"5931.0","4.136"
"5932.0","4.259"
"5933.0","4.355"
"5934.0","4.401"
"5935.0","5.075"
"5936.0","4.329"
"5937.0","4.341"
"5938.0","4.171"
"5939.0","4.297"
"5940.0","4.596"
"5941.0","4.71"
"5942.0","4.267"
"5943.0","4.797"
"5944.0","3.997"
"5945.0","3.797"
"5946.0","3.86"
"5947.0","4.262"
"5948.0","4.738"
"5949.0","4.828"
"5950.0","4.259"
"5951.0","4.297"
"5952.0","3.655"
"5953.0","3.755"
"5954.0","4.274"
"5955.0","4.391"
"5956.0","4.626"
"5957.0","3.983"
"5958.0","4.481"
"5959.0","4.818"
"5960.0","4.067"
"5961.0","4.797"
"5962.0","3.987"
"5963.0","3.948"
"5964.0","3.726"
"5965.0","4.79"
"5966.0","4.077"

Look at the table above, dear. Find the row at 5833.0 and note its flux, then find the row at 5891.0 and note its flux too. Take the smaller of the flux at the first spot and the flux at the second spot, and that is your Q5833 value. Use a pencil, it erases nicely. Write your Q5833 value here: 3.3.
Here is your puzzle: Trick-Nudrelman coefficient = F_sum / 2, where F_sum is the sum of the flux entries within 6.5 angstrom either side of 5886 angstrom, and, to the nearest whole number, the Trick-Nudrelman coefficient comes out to 24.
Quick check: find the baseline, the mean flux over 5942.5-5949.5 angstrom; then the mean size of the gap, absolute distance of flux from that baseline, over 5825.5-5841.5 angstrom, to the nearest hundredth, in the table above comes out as 0.40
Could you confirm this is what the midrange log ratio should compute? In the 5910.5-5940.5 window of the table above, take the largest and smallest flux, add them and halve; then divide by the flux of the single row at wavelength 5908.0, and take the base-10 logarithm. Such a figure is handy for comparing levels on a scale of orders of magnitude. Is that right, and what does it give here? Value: -0.055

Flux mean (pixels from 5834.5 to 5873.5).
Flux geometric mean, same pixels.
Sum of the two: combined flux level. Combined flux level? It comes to 8.8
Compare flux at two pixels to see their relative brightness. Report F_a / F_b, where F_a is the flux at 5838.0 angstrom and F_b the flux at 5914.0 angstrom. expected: 1.2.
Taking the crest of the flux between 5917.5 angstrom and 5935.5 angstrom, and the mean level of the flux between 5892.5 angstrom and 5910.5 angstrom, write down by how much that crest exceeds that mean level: 1.1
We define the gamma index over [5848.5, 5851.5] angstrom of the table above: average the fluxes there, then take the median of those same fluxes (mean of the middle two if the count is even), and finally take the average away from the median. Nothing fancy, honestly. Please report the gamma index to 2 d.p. -0.03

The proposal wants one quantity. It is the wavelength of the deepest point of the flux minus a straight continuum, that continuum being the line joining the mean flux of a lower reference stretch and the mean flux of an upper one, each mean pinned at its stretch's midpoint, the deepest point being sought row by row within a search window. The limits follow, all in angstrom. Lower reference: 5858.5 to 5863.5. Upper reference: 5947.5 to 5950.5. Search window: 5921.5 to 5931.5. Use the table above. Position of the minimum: 5927.0 angstrom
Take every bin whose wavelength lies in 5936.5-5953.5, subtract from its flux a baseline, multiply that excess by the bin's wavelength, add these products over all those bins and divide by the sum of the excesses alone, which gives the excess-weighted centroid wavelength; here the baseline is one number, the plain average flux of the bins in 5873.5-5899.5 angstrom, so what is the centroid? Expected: 5943.8 angstrom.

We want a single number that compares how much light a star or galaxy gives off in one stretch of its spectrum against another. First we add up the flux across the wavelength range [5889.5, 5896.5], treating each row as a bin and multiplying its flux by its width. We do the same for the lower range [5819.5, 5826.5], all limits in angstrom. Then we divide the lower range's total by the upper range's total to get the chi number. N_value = 1.3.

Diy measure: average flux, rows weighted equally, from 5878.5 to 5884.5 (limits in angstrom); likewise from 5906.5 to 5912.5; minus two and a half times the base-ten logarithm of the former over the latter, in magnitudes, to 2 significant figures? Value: 0.11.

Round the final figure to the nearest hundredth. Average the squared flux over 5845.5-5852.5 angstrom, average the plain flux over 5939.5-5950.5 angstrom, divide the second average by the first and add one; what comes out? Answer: 1.21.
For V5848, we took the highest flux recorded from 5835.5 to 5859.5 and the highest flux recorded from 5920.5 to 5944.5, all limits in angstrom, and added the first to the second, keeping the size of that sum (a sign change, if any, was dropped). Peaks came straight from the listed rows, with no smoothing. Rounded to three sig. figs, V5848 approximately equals 10.3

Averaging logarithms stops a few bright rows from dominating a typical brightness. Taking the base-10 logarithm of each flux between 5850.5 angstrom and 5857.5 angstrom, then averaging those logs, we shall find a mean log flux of 0.634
